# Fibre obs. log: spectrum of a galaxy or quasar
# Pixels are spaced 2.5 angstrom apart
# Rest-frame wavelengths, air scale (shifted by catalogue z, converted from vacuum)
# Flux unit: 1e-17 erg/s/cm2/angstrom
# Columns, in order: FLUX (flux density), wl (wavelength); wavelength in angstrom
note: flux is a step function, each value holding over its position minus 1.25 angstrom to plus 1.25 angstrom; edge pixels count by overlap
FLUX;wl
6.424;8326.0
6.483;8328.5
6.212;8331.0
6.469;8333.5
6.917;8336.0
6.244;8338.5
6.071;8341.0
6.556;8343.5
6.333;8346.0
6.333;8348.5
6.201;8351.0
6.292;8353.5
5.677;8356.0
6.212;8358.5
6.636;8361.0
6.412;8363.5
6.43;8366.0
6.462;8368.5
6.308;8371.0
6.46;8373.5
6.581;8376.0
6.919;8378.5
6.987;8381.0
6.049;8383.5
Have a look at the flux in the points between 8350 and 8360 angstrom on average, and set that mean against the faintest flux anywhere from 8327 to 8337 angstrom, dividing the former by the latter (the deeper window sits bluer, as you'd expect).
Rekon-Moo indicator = 0.98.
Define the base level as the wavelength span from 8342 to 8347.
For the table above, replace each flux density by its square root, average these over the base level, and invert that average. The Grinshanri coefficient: 0.394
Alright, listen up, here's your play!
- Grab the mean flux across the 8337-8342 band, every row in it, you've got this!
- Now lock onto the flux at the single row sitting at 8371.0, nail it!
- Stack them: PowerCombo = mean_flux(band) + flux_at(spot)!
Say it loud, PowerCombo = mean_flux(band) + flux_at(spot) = 12.5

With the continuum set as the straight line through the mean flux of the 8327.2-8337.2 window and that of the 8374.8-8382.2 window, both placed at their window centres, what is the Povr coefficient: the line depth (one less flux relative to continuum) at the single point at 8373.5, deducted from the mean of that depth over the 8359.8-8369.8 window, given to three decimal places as -0.012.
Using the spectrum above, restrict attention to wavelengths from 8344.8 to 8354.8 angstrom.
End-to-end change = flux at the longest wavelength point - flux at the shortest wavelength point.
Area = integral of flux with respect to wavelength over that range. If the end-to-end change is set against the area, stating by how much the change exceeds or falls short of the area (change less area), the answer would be -62.9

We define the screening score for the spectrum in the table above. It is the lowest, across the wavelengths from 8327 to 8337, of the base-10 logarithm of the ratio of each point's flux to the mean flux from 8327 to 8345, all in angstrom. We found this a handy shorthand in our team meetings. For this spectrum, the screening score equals -0.014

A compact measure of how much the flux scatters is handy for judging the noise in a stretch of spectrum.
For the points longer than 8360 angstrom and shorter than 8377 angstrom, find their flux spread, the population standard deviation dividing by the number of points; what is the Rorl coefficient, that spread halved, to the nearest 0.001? 0.050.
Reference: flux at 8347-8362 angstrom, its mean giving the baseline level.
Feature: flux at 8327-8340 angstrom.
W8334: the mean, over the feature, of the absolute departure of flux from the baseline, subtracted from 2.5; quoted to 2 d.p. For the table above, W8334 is 2.25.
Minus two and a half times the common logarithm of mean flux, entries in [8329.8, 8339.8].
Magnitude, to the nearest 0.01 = -2.03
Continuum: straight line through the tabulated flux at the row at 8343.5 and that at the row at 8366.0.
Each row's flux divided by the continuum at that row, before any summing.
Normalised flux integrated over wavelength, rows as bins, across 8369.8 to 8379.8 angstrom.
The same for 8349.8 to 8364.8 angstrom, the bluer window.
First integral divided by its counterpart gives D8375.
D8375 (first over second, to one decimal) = 0.7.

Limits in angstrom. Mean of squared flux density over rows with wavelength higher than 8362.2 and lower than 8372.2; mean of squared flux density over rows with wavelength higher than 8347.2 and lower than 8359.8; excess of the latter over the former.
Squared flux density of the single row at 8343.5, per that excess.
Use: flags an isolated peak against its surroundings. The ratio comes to -13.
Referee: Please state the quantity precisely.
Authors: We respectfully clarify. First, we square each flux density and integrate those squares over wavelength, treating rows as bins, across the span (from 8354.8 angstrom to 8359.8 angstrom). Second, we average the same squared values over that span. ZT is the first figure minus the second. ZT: 142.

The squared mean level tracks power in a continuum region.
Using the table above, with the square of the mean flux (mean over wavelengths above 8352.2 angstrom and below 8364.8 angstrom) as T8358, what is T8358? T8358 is 39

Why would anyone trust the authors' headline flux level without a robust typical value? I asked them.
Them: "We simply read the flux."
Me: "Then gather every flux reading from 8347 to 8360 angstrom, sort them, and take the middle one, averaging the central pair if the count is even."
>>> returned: 6.21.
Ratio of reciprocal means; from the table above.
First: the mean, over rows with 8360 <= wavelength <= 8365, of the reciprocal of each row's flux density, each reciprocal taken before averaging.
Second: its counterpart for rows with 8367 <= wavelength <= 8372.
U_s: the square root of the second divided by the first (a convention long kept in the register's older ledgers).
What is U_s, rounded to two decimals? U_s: 1.01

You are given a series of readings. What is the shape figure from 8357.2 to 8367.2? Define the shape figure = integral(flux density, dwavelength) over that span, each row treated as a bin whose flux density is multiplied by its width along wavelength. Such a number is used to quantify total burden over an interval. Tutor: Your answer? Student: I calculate 64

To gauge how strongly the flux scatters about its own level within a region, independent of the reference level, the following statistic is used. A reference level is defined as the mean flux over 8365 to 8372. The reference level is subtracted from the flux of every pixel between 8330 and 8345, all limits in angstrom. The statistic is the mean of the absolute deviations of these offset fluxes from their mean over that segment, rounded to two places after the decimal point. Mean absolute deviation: 0.24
